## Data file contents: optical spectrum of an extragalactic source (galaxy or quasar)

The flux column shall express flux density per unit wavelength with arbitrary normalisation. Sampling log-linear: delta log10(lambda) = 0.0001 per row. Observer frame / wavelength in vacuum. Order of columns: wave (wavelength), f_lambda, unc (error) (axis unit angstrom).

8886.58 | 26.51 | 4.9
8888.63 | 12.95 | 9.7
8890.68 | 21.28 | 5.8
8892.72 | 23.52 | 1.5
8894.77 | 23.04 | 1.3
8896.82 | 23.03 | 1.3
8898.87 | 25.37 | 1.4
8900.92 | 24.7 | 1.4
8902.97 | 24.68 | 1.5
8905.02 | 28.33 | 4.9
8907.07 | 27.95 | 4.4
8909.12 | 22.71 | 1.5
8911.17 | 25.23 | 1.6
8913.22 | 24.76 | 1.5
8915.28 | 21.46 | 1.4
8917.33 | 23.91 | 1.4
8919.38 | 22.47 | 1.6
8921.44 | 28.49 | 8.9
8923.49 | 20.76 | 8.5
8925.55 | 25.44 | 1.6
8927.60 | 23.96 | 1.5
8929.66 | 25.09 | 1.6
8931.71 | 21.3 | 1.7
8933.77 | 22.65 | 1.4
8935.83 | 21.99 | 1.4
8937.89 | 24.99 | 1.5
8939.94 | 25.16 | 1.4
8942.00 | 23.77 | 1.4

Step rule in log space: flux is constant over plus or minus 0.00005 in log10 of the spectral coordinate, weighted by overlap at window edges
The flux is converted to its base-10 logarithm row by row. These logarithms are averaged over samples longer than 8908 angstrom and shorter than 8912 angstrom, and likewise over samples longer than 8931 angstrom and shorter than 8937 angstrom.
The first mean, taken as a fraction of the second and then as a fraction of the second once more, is 0.77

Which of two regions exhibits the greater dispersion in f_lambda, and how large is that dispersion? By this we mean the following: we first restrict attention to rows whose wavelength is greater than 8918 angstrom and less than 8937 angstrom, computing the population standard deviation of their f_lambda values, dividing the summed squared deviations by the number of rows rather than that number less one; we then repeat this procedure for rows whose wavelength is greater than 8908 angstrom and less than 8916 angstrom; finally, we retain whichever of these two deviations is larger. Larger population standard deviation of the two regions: 2.30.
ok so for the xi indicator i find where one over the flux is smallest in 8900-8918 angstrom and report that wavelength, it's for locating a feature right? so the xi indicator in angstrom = 8905.02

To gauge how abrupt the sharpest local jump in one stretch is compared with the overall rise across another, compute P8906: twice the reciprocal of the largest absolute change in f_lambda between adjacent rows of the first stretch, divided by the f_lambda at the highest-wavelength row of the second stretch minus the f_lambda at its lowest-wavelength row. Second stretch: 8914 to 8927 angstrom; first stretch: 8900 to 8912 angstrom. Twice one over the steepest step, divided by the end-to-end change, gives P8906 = 0.10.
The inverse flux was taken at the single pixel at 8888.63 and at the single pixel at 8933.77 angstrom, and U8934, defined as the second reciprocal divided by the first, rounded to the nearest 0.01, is 0.57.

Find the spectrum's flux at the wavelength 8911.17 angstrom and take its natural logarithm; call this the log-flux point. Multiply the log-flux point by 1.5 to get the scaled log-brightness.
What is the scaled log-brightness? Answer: 4.84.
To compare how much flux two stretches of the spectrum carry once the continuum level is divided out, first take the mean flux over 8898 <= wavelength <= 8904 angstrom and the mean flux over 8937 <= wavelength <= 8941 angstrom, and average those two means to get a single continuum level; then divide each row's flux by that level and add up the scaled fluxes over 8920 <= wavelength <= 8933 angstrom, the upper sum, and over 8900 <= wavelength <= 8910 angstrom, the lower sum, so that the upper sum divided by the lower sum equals 1.1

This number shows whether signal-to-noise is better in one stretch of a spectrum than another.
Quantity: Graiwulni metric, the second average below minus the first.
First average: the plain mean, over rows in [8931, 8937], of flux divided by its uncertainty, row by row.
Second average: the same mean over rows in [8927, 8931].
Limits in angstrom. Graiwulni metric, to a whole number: 1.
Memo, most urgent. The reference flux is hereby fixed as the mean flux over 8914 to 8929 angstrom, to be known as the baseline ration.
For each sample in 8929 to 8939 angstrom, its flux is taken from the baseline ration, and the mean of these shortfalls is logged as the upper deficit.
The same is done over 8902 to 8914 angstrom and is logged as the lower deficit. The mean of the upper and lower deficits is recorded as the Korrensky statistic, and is -0.6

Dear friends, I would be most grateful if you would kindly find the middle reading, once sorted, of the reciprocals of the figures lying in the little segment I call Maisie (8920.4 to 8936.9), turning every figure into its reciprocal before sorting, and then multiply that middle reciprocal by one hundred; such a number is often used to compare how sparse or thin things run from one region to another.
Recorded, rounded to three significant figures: 4.29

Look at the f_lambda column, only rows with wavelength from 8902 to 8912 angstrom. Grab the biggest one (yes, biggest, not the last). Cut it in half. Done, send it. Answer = 14.2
